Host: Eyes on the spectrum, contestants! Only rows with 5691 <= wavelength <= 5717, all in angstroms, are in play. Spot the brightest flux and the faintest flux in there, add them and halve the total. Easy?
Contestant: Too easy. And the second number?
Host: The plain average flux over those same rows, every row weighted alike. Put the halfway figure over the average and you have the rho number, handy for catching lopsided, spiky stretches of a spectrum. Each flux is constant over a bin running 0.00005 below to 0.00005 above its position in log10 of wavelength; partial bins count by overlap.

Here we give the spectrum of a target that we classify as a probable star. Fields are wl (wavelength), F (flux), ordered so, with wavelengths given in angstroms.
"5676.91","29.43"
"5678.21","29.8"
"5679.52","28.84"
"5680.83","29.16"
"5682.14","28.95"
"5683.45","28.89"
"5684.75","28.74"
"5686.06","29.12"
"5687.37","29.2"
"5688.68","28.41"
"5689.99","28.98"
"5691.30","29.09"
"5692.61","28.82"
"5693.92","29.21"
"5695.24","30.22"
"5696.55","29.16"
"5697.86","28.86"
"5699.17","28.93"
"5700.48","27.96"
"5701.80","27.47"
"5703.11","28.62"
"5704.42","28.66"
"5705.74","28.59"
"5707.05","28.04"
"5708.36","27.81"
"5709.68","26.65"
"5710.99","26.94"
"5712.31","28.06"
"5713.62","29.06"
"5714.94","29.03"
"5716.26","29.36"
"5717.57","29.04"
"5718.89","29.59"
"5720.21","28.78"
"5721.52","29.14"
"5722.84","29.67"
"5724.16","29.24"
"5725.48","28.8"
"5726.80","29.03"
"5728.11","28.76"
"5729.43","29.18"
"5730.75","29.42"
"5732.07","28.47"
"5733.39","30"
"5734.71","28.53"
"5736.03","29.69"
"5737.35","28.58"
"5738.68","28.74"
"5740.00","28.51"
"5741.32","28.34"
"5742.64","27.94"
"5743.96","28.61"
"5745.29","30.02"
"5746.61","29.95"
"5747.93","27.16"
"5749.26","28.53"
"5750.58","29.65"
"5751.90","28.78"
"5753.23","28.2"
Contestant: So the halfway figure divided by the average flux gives 1.00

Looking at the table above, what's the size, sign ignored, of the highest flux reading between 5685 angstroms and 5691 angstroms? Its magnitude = 29.2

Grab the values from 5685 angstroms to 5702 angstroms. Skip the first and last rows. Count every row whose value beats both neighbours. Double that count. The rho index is 8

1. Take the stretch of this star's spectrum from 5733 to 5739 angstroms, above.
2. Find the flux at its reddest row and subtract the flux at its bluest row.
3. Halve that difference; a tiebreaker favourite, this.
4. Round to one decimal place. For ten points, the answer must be -0.6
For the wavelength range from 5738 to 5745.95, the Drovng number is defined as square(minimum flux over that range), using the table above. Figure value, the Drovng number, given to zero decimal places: 781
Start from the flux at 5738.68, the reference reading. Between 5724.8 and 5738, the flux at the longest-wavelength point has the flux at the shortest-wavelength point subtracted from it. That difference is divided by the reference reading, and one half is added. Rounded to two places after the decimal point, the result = 0.49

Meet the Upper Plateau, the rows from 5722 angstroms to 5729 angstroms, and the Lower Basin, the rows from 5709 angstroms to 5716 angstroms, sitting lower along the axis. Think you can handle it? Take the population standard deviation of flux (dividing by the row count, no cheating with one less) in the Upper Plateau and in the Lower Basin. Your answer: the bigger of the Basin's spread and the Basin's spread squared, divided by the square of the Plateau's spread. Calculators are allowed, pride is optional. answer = 9.2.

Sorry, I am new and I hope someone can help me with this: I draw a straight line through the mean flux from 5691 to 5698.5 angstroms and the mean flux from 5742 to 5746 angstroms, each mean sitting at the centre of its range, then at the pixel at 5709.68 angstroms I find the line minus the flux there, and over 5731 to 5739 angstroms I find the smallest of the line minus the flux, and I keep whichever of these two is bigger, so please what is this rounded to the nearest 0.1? 2.5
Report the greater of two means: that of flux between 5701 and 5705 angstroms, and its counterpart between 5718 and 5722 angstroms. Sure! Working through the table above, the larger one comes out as 29.2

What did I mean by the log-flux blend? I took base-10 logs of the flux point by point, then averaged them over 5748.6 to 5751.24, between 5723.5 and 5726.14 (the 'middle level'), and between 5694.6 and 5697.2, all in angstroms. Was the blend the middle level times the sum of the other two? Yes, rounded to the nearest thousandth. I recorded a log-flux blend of 4.295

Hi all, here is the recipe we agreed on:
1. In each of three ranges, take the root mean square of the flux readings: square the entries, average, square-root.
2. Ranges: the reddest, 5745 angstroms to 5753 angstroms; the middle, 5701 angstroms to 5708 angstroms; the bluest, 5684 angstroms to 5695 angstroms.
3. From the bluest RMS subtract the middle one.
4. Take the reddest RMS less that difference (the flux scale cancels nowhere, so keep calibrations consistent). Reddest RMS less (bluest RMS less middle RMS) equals 28.4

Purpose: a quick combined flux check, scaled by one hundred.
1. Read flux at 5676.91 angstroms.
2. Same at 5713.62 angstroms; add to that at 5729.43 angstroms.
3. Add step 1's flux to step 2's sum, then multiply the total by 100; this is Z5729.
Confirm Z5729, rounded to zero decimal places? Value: 8767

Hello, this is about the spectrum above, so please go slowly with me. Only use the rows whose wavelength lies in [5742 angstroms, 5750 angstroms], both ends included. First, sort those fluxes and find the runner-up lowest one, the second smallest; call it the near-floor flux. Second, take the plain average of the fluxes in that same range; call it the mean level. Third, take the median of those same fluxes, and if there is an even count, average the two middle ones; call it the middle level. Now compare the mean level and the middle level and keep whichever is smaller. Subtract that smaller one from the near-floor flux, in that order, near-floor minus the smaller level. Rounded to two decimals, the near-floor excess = -0.63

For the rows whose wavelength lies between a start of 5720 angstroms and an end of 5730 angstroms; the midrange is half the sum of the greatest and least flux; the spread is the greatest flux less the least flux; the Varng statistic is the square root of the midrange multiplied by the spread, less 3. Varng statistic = 2.2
